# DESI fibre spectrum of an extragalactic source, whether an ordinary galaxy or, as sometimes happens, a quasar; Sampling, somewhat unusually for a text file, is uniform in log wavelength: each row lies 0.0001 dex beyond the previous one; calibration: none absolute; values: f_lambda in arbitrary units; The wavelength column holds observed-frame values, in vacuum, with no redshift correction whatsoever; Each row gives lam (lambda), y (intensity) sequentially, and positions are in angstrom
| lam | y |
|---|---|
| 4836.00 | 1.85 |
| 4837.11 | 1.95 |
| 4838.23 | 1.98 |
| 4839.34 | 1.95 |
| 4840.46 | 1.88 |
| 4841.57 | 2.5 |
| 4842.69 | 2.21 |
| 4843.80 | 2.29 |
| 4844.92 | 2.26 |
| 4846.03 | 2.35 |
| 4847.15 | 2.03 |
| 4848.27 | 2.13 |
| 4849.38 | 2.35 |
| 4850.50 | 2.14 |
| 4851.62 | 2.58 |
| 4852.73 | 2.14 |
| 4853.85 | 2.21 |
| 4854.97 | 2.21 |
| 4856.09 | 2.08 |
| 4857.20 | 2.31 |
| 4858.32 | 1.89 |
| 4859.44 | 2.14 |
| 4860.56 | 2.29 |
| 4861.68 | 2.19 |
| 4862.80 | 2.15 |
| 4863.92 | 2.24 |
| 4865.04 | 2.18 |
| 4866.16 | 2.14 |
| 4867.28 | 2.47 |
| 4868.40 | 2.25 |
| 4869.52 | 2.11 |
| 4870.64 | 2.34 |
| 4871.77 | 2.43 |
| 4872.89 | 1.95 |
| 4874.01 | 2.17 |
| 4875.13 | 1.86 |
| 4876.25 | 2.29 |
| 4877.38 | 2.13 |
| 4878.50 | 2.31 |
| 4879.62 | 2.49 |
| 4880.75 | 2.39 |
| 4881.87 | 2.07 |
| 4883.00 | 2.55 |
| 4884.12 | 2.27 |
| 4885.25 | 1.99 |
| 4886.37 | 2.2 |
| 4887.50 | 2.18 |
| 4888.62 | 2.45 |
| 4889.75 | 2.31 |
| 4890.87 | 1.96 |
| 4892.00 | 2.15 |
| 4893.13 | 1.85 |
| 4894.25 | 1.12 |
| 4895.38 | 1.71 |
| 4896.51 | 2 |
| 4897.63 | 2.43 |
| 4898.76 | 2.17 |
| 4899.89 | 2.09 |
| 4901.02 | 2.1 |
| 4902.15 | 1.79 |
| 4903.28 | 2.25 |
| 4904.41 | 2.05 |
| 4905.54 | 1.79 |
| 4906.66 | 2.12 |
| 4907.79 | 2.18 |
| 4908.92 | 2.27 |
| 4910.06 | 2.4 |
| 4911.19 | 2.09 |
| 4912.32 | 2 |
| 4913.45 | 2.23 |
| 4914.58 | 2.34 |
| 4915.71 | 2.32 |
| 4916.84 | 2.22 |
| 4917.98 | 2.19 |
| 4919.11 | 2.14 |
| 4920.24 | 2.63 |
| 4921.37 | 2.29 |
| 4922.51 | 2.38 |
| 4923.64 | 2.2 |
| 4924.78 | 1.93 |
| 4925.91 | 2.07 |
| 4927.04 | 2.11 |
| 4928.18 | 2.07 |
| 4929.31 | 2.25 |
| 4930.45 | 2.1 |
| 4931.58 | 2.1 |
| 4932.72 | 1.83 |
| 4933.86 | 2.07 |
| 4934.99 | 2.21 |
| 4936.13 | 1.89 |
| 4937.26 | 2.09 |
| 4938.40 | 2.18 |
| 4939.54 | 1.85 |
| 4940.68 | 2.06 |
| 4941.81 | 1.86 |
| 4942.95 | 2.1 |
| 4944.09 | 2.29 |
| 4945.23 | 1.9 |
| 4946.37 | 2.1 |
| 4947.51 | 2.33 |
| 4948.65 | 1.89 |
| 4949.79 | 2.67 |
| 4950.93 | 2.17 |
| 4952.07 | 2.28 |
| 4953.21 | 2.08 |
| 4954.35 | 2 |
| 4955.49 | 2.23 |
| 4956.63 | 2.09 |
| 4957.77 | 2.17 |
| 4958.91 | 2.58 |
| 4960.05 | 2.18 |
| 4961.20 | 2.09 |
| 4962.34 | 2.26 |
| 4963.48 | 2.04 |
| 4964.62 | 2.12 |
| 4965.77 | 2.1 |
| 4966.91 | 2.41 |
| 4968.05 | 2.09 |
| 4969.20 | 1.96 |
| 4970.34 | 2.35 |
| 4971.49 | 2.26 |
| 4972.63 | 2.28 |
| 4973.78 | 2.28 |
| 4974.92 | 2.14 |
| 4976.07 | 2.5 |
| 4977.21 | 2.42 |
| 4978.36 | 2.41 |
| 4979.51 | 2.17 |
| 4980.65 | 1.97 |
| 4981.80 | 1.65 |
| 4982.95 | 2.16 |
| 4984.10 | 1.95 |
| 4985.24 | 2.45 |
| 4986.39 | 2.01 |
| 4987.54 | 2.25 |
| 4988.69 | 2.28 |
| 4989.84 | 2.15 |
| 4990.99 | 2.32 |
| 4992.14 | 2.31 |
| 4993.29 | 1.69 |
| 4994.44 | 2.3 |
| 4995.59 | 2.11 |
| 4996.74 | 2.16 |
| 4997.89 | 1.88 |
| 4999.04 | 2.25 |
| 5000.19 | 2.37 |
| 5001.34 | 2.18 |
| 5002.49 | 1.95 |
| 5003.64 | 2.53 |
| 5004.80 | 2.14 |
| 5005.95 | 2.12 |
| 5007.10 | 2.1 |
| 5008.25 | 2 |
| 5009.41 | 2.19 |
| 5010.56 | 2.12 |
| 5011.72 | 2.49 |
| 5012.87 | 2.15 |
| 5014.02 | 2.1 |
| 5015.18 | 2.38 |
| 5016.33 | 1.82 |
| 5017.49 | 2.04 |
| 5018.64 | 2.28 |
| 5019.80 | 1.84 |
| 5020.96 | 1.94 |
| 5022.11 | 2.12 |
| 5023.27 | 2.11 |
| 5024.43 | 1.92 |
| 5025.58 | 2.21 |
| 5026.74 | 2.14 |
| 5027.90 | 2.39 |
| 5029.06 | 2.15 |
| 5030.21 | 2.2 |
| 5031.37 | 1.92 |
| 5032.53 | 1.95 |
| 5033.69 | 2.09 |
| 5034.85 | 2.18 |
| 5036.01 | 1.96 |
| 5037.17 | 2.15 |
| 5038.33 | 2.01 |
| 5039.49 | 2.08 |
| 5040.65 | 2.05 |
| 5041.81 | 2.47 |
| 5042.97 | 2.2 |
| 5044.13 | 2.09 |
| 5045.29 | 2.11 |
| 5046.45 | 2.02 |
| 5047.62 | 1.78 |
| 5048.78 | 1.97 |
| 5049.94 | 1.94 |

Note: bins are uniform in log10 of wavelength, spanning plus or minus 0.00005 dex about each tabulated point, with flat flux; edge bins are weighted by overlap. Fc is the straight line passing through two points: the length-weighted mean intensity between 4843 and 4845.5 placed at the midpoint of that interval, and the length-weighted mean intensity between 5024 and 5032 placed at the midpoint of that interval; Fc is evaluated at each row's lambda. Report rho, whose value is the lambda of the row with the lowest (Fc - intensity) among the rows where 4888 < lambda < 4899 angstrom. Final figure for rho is 4888.62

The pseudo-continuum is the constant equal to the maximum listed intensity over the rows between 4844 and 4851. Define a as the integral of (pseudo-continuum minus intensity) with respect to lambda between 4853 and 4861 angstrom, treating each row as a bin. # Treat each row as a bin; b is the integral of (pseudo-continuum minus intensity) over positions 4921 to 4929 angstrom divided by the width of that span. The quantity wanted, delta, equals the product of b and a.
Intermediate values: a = 1.53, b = 0.20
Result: 0.31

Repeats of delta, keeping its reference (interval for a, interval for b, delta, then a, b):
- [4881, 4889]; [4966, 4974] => 0.10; 0.84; 0.12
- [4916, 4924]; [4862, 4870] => 0.06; 0.43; 0.13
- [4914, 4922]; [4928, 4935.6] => 0.09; 0.36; 0.26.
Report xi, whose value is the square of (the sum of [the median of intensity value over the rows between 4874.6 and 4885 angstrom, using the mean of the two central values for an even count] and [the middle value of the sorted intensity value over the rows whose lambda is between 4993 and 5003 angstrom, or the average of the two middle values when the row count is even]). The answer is 19.8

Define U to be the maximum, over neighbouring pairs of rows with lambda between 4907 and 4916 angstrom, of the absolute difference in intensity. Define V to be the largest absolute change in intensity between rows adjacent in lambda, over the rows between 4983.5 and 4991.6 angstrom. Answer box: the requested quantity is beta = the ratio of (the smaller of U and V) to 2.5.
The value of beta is 0.124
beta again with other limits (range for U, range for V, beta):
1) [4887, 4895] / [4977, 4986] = 0.204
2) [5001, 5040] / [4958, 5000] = 0.232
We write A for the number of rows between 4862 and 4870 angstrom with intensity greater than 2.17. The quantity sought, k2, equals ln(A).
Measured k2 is 1.39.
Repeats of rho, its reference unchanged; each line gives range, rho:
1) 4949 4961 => 4949.79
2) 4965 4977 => 4976.07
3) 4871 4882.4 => 4879.62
